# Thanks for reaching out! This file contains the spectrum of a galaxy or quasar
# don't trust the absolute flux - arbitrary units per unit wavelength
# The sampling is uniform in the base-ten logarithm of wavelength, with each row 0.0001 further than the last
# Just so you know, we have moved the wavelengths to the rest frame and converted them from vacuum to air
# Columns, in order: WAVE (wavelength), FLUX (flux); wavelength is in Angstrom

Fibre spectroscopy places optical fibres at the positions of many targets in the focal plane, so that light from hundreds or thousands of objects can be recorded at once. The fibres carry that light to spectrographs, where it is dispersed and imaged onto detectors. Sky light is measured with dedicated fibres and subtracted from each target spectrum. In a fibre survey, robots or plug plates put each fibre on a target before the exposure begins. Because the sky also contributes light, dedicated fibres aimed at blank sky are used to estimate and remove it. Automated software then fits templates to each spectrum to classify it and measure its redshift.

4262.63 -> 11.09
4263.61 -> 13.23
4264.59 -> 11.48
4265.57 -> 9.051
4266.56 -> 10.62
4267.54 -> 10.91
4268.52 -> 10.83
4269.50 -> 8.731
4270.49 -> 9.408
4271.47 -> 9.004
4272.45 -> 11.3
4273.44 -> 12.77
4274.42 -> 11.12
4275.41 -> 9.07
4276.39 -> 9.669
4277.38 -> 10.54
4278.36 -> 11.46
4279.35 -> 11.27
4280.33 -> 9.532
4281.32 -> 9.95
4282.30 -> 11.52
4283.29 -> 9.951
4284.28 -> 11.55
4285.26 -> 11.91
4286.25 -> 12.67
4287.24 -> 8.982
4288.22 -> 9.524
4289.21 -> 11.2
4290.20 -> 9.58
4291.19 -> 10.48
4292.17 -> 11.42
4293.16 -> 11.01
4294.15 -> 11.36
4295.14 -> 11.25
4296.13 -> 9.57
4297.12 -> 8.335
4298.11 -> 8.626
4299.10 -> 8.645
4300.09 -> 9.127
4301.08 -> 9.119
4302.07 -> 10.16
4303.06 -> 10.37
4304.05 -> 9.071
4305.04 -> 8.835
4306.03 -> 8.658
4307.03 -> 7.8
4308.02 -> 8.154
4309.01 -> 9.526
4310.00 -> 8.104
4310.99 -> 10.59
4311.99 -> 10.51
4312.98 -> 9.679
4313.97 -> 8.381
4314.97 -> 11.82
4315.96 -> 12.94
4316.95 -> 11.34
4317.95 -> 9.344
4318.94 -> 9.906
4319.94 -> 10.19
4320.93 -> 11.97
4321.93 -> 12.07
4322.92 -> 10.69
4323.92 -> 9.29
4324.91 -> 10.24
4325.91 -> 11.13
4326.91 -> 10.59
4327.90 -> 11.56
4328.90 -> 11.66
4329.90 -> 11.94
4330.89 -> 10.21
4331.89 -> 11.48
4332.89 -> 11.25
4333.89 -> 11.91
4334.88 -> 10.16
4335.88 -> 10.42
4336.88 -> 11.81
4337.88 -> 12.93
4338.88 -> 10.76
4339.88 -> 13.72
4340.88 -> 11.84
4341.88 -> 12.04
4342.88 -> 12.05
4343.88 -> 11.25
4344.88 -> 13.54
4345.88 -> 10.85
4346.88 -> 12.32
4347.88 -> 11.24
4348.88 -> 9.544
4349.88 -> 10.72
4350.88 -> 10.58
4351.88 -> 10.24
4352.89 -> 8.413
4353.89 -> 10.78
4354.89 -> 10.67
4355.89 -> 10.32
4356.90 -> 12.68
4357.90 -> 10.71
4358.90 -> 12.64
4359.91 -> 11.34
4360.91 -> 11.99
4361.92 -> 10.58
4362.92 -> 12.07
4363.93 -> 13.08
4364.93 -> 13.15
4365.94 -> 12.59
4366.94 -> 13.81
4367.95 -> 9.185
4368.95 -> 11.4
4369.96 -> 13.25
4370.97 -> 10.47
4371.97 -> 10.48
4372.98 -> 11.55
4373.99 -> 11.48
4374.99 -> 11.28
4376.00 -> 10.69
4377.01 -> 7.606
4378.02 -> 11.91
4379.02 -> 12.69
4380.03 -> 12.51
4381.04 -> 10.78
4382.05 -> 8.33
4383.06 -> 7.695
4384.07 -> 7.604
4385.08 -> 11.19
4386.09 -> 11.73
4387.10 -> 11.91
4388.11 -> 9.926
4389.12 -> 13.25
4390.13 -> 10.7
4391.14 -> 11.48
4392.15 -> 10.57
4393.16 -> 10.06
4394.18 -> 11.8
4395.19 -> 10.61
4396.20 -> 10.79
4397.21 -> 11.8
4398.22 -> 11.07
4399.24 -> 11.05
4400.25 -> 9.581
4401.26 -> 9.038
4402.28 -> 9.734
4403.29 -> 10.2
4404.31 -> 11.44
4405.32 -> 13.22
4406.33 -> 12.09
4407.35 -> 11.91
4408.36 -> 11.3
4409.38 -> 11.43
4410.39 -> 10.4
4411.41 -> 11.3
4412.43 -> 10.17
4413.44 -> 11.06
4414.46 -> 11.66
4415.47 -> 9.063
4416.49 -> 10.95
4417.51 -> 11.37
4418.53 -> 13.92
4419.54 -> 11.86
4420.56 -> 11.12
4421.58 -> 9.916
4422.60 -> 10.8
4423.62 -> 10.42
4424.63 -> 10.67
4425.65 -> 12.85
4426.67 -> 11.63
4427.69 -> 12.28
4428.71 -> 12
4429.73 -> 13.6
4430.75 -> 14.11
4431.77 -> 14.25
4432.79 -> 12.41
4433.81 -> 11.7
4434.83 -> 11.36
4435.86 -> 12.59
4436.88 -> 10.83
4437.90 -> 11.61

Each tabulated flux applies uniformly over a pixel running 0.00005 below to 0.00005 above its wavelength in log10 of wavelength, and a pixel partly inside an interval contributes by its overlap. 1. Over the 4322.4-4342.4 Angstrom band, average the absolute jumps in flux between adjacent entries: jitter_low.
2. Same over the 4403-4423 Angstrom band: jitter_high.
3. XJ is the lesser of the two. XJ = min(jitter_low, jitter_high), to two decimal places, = 1.09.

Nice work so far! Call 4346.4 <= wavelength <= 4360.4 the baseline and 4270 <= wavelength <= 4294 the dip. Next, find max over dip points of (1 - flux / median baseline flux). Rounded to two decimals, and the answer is 0.16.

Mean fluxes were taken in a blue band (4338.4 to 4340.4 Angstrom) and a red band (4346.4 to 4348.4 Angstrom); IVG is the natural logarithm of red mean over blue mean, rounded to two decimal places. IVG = -0.04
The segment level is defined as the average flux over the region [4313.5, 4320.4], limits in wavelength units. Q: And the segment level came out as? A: 10.6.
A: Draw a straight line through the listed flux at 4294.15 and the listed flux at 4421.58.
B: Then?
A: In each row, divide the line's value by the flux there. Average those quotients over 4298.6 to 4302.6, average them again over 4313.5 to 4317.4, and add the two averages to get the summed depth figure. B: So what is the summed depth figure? 2.25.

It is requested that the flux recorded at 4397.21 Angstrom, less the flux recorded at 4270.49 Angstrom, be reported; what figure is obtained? 2.4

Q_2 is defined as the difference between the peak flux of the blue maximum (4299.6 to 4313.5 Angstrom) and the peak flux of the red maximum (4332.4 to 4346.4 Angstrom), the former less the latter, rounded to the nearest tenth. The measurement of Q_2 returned -3.1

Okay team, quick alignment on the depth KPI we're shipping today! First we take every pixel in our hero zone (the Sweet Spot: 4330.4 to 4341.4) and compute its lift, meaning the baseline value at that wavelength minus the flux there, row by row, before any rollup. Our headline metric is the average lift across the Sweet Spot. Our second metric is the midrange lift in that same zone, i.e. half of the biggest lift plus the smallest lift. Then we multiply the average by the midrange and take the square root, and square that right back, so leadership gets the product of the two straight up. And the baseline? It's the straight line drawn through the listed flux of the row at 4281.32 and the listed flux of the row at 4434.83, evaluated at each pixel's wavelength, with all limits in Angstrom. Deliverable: 1.55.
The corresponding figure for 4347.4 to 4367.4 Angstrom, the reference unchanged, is 0.31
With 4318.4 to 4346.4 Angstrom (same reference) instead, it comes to 1.00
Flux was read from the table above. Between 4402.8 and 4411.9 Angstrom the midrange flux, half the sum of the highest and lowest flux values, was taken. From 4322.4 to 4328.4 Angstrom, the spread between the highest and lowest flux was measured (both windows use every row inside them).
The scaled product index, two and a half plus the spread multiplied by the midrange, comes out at 29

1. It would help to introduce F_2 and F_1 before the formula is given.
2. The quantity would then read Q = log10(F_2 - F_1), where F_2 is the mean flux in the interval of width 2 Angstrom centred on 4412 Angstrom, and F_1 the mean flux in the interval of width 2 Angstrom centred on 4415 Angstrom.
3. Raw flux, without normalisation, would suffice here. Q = -0.4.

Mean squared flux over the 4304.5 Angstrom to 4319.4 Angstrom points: 96.3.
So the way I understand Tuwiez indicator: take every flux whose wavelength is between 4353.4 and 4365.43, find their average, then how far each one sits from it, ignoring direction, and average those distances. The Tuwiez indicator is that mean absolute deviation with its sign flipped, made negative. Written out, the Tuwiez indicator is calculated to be -0.93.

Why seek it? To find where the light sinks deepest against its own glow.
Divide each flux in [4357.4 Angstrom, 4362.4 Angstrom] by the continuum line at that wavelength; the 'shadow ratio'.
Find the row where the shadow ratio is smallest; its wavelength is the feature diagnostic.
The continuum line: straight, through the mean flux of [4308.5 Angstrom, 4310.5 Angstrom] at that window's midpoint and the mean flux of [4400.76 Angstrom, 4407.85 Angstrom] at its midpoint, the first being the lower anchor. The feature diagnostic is 4361.92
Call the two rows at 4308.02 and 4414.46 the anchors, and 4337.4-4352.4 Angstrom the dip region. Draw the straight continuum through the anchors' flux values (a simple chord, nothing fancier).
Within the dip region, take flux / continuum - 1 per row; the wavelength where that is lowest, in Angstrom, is 4348.88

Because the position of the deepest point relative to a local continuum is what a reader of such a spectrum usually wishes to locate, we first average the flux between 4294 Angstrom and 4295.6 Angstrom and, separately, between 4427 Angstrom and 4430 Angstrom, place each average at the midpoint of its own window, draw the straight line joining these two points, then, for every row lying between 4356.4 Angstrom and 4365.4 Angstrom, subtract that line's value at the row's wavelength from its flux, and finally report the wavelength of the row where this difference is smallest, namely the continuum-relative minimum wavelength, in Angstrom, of 4361.92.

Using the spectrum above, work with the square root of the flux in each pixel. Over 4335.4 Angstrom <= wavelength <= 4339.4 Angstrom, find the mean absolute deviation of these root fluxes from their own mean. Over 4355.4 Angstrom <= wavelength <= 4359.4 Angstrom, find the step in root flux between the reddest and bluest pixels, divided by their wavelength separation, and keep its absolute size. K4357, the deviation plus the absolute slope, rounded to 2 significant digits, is 0.24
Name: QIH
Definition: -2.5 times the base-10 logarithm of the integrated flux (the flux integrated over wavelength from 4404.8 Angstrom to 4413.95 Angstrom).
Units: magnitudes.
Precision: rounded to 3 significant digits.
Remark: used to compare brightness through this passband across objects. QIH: -5.05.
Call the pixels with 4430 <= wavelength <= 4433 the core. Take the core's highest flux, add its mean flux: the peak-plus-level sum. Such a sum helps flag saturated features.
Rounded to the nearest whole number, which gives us 28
